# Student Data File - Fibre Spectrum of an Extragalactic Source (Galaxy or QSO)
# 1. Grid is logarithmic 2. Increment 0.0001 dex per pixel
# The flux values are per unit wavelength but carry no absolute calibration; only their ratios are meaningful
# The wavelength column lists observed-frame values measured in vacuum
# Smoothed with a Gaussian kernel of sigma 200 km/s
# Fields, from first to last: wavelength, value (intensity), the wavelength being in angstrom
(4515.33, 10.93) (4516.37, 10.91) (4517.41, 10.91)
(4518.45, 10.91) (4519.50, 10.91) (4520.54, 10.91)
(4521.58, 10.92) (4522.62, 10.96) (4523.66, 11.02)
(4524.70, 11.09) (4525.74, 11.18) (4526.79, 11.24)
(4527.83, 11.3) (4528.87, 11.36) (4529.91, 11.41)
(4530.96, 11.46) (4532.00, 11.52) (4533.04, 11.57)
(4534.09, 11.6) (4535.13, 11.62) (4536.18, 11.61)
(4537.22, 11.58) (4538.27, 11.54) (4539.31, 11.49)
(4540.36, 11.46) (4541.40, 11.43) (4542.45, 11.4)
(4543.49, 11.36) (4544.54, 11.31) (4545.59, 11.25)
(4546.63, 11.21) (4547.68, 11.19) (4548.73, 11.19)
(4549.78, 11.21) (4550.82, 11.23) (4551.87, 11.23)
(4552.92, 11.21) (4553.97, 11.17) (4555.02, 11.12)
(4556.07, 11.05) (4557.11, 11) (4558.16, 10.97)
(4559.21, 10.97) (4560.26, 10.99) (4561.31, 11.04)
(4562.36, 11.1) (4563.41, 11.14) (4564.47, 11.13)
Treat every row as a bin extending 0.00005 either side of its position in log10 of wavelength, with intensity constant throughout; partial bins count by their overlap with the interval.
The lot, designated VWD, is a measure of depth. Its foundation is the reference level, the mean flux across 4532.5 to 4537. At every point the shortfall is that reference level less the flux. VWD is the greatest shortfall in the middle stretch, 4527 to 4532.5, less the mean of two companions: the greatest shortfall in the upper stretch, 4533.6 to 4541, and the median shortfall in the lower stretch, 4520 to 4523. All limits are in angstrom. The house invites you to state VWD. -0.11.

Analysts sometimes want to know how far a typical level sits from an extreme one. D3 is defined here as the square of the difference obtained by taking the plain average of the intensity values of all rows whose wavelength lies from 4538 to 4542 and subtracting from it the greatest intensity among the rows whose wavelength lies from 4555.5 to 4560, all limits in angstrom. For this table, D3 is 0.18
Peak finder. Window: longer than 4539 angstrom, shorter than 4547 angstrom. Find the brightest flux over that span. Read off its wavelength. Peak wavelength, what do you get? 4539.31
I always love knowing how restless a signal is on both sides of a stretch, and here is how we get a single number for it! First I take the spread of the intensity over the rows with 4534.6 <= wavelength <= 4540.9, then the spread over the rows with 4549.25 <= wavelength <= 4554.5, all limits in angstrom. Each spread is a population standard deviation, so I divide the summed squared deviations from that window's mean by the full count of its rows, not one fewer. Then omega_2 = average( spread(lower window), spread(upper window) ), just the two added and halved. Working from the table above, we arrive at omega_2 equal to 0.041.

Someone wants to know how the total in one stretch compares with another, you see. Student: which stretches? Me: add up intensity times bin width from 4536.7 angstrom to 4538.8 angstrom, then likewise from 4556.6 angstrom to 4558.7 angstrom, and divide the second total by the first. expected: 0.95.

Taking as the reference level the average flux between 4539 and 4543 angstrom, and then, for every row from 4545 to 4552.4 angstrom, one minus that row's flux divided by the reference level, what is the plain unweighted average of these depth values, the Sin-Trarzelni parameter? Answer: 0.020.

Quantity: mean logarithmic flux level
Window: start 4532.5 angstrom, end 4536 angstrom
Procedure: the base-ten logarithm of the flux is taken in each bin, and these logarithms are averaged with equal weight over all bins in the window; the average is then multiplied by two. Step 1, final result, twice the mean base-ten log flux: 2.13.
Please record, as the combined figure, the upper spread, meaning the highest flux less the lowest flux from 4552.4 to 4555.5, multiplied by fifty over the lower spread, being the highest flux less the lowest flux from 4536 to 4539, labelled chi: 64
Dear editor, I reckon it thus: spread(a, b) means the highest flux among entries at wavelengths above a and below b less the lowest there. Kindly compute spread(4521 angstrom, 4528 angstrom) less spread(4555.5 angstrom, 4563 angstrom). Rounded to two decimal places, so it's 0.25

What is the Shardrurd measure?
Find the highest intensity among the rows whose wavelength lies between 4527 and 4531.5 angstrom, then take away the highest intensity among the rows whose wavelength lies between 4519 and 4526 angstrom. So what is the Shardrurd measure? 0.3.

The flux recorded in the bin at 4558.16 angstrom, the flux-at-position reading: 10.97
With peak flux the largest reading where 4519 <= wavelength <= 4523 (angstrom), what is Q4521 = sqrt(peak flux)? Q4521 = 3.31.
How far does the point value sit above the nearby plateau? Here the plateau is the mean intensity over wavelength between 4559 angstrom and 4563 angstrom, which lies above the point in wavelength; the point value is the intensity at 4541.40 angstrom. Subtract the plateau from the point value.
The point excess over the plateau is 0.4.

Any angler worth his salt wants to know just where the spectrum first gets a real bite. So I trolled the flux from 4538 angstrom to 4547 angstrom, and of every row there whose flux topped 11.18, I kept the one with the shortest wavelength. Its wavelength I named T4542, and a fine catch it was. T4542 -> 4538.27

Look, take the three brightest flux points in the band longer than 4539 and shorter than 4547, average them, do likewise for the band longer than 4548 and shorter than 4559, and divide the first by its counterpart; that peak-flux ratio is 1.02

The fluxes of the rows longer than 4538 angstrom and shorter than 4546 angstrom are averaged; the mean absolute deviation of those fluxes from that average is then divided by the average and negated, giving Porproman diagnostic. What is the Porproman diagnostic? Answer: -0.0066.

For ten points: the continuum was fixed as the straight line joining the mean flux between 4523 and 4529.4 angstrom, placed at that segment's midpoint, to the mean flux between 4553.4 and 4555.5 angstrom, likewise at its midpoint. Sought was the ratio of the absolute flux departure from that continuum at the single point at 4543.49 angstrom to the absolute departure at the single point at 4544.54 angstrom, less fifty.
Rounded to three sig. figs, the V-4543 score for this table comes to -48.7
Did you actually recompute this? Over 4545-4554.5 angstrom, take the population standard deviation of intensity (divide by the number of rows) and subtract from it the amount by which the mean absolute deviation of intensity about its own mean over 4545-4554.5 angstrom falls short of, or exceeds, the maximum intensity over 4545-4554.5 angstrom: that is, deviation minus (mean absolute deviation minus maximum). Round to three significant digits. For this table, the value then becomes 11.3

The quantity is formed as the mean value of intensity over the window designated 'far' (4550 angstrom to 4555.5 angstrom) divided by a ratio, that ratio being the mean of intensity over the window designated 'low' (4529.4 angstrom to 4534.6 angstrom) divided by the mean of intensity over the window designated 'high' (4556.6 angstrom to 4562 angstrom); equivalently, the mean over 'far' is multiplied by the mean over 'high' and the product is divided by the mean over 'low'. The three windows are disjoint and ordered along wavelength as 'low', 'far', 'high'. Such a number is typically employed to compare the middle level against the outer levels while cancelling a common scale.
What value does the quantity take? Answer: 10.7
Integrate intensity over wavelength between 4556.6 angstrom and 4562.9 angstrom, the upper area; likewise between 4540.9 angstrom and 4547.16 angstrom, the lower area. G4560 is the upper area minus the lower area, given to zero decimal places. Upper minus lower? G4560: -2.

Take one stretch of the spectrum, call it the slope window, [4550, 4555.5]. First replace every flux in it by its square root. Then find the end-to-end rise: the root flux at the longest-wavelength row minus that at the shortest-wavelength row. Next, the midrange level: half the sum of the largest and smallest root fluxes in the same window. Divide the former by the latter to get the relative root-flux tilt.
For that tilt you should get -0.0049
